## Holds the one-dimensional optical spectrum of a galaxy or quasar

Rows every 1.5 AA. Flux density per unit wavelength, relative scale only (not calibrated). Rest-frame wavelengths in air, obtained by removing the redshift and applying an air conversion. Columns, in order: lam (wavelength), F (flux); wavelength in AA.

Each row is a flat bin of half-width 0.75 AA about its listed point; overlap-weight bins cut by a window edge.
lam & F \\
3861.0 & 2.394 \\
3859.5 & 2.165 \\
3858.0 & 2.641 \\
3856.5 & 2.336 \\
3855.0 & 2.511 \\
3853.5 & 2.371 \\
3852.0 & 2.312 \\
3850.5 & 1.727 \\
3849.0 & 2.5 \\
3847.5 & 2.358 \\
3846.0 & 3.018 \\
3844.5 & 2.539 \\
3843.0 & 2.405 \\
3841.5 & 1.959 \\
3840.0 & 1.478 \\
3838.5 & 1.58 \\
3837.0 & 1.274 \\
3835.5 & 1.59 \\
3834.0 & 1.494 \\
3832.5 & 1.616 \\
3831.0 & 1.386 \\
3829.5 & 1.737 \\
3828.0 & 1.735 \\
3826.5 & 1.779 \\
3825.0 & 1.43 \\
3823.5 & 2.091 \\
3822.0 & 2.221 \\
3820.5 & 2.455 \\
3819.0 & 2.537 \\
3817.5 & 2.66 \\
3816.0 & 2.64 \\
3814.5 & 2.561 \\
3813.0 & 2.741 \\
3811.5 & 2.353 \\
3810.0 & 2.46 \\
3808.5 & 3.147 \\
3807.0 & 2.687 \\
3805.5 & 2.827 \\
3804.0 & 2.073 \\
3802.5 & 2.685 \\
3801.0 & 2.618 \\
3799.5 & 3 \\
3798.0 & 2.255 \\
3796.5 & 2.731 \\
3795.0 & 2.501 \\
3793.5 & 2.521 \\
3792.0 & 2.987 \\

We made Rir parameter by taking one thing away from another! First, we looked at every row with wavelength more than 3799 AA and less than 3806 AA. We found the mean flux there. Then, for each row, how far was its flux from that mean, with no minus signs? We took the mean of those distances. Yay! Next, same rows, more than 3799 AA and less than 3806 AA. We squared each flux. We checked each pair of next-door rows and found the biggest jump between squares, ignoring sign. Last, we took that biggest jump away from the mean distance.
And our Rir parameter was -3.5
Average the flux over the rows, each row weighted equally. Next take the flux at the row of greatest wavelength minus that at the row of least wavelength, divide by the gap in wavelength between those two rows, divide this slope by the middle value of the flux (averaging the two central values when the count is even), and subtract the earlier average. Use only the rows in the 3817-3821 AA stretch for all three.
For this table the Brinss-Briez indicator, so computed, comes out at -2.58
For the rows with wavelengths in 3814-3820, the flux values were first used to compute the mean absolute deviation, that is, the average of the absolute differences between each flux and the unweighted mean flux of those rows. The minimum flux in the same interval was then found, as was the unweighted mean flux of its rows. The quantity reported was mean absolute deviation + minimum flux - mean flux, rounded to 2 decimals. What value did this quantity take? -0.01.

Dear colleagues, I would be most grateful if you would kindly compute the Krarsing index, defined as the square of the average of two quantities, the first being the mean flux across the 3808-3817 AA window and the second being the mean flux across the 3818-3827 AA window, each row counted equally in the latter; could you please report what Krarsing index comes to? 5.6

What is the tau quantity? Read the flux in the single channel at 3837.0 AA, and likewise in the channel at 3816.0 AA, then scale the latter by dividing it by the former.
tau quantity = 2.07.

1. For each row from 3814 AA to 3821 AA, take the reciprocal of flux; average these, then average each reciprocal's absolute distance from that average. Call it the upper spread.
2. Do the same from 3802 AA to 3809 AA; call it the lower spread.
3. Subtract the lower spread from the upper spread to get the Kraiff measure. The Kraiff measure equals -0.031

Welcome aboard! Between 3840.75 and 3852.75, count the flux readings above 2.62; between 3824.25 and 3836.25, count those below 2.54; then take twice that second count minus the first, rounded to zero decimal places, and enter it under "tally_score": 15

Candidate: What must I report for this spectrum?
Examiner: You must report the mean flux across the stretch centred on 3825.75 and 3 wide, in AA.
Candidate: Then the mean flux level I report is 1.6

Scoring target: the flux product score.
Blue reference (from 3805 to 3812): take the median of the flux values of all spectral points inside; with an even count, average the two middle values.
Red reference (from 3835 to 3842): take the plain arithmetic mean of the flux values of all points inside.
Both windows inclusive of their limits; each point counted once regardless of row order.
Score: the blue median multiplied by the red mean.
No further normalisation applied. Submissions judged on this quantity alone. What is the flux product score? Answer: 4.2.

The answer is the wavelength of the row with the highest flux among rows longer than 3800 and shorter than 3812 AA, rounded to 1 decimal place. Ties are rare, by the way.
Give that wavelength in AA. 3808.5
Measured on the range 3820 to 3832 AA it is 3820.5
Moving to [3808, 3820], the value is 3808.5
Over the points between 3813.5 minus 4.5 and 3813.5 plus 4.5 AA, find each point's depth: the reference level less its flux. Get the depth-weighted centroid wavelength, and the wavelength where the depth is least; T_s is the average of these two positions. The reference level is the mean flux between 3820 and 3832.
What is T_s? 3813.5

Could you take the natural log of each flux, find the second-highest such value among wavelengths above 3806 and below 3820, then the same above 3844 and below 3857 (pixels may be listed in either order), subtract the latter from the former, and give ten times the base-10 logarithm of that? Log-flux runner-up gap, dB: -11.2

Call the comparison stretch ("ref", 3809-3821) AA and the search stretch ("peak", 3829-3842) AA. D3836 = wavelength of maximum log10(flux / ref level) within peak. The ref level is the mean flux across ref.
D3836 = 3841.5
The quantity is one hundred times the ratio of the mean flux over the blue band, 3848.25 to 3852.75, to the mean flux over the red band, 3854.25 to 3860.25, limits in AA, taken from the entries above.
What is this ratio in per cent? 90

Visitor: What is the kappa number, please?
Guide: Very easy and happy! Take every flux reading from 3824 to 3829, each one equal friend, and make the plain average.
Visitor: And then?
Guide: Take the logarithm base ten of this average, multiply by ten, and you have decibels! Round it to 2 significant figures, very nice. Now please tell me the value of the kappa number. 2.2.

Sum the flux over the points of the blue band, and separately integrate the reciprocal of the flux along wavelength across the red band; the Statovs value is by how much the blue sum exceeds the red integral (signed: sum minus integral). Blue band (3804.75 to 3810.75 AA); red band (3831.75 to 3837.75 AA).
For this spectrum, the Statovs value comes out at 7.1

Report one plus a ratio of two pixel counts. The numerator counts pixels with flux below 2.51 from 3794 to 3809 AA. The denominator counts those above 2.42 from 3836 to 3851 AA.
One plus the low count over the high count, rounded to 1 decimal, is 2.0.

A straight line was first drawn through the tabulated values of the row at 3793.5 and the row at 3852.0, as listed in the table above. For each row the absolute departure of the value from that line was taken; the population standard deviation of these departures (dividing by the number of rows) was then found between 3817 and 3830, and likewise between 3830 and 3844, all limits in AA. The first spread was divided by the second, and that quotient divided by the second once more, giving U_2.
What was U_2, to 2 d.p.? 3.31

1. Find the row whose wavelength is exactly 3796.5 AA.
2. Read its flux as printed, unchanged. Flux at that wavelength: 2.731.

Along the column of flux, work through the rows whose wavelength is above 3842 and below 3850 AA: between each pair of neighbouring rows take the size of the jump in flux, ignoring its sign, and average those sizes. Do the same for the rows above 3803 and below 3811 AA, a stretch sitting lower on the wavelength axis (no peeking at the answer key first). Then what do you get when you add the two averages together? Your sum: 0.86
